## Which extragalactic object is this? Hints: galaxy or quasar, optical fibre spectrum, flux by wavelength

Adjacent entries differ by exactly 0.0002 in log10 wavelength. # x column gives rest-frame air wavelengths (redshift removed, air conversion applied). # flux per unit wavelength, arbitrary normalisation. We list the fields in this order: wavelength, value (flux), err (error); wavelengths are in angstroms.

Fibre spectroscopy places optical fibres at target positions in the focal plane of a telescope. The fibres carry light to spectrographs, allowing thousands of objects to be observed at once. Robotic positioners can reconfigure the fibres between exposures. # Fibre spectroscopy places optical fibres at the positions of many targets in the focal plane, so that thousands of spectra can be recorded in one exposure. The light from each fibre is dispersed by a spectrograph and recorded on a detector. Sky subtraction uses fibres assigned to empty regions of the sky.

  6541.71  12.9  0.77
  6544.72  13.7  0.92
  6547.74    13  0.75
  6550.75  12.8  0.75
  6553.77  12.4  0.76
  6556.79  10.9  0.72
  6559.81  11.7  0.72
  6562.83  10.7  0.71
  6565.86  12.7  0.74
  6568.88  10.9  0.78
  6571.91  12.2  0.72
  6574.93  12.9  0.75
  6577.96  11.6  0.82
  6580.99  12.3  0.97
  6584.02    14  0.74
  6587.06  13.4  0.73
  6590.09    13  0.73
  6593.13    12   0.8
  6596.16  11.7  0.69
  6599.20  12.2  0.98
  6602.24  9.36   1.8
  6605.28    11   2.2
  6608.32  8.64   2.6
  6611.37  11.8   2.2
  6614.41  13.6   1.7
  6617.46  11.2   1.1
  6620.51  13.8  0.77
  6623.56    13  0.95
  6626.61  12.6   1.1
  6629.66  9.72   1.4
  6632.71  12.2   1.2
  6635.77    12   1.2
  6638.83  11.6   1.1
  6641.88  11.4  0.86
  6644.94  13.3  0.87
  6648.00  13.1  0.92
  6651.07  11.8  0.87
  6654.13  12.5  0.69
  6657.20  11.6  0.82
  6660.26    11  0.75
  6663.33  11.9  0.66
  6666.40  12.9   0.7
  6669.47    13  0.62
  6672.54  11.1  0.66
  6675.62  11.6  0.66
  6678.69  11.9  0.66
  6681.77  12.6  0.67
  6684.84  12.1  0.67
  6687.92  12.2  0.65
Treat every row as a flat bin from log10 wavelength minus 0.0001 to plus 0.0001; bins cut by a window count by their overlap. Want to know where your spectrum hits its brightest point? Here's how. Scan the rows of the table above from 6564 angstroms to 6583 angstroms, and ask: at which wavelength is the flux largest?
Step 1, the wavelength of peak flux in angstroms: 6574.93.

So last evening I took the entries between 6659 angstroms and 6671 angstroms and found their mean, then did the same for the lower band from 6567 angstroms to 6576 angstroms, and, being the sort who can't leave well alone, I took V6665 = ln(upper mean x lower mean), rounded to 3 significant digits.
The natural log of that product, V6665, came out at 4.99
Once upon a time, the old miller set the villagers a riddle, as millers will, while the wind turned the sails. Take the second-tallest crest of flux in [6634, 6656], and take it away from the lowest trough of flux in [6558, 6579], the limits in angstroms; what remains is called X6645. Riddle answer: -2.4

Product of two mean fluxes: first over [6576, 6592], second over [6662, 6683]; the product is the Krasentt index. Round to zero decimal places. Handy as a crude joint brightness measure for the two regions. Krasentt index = 156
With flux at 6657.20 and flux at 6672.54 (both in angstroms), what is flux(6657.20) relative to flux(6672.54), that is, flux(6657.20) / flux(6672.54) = 1.05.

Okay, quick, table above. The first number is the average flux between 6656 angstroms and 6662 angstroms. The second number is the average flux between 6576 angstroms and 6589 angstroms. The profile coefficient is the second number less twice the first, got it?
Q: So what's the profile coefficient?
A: -9.8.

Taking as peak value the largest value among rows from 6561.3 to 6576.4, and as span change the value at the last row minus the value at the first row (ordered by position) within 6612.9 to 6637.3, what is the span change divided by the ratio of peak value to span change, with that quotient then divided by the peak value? 0.015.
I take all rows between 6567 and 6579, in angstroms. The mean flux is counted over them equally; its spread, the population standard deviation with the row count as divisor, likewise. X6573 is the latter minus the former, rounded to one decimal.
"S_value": -11.2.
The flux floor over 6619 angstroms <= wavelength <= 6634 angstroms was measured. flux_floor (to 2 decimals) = 9.72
